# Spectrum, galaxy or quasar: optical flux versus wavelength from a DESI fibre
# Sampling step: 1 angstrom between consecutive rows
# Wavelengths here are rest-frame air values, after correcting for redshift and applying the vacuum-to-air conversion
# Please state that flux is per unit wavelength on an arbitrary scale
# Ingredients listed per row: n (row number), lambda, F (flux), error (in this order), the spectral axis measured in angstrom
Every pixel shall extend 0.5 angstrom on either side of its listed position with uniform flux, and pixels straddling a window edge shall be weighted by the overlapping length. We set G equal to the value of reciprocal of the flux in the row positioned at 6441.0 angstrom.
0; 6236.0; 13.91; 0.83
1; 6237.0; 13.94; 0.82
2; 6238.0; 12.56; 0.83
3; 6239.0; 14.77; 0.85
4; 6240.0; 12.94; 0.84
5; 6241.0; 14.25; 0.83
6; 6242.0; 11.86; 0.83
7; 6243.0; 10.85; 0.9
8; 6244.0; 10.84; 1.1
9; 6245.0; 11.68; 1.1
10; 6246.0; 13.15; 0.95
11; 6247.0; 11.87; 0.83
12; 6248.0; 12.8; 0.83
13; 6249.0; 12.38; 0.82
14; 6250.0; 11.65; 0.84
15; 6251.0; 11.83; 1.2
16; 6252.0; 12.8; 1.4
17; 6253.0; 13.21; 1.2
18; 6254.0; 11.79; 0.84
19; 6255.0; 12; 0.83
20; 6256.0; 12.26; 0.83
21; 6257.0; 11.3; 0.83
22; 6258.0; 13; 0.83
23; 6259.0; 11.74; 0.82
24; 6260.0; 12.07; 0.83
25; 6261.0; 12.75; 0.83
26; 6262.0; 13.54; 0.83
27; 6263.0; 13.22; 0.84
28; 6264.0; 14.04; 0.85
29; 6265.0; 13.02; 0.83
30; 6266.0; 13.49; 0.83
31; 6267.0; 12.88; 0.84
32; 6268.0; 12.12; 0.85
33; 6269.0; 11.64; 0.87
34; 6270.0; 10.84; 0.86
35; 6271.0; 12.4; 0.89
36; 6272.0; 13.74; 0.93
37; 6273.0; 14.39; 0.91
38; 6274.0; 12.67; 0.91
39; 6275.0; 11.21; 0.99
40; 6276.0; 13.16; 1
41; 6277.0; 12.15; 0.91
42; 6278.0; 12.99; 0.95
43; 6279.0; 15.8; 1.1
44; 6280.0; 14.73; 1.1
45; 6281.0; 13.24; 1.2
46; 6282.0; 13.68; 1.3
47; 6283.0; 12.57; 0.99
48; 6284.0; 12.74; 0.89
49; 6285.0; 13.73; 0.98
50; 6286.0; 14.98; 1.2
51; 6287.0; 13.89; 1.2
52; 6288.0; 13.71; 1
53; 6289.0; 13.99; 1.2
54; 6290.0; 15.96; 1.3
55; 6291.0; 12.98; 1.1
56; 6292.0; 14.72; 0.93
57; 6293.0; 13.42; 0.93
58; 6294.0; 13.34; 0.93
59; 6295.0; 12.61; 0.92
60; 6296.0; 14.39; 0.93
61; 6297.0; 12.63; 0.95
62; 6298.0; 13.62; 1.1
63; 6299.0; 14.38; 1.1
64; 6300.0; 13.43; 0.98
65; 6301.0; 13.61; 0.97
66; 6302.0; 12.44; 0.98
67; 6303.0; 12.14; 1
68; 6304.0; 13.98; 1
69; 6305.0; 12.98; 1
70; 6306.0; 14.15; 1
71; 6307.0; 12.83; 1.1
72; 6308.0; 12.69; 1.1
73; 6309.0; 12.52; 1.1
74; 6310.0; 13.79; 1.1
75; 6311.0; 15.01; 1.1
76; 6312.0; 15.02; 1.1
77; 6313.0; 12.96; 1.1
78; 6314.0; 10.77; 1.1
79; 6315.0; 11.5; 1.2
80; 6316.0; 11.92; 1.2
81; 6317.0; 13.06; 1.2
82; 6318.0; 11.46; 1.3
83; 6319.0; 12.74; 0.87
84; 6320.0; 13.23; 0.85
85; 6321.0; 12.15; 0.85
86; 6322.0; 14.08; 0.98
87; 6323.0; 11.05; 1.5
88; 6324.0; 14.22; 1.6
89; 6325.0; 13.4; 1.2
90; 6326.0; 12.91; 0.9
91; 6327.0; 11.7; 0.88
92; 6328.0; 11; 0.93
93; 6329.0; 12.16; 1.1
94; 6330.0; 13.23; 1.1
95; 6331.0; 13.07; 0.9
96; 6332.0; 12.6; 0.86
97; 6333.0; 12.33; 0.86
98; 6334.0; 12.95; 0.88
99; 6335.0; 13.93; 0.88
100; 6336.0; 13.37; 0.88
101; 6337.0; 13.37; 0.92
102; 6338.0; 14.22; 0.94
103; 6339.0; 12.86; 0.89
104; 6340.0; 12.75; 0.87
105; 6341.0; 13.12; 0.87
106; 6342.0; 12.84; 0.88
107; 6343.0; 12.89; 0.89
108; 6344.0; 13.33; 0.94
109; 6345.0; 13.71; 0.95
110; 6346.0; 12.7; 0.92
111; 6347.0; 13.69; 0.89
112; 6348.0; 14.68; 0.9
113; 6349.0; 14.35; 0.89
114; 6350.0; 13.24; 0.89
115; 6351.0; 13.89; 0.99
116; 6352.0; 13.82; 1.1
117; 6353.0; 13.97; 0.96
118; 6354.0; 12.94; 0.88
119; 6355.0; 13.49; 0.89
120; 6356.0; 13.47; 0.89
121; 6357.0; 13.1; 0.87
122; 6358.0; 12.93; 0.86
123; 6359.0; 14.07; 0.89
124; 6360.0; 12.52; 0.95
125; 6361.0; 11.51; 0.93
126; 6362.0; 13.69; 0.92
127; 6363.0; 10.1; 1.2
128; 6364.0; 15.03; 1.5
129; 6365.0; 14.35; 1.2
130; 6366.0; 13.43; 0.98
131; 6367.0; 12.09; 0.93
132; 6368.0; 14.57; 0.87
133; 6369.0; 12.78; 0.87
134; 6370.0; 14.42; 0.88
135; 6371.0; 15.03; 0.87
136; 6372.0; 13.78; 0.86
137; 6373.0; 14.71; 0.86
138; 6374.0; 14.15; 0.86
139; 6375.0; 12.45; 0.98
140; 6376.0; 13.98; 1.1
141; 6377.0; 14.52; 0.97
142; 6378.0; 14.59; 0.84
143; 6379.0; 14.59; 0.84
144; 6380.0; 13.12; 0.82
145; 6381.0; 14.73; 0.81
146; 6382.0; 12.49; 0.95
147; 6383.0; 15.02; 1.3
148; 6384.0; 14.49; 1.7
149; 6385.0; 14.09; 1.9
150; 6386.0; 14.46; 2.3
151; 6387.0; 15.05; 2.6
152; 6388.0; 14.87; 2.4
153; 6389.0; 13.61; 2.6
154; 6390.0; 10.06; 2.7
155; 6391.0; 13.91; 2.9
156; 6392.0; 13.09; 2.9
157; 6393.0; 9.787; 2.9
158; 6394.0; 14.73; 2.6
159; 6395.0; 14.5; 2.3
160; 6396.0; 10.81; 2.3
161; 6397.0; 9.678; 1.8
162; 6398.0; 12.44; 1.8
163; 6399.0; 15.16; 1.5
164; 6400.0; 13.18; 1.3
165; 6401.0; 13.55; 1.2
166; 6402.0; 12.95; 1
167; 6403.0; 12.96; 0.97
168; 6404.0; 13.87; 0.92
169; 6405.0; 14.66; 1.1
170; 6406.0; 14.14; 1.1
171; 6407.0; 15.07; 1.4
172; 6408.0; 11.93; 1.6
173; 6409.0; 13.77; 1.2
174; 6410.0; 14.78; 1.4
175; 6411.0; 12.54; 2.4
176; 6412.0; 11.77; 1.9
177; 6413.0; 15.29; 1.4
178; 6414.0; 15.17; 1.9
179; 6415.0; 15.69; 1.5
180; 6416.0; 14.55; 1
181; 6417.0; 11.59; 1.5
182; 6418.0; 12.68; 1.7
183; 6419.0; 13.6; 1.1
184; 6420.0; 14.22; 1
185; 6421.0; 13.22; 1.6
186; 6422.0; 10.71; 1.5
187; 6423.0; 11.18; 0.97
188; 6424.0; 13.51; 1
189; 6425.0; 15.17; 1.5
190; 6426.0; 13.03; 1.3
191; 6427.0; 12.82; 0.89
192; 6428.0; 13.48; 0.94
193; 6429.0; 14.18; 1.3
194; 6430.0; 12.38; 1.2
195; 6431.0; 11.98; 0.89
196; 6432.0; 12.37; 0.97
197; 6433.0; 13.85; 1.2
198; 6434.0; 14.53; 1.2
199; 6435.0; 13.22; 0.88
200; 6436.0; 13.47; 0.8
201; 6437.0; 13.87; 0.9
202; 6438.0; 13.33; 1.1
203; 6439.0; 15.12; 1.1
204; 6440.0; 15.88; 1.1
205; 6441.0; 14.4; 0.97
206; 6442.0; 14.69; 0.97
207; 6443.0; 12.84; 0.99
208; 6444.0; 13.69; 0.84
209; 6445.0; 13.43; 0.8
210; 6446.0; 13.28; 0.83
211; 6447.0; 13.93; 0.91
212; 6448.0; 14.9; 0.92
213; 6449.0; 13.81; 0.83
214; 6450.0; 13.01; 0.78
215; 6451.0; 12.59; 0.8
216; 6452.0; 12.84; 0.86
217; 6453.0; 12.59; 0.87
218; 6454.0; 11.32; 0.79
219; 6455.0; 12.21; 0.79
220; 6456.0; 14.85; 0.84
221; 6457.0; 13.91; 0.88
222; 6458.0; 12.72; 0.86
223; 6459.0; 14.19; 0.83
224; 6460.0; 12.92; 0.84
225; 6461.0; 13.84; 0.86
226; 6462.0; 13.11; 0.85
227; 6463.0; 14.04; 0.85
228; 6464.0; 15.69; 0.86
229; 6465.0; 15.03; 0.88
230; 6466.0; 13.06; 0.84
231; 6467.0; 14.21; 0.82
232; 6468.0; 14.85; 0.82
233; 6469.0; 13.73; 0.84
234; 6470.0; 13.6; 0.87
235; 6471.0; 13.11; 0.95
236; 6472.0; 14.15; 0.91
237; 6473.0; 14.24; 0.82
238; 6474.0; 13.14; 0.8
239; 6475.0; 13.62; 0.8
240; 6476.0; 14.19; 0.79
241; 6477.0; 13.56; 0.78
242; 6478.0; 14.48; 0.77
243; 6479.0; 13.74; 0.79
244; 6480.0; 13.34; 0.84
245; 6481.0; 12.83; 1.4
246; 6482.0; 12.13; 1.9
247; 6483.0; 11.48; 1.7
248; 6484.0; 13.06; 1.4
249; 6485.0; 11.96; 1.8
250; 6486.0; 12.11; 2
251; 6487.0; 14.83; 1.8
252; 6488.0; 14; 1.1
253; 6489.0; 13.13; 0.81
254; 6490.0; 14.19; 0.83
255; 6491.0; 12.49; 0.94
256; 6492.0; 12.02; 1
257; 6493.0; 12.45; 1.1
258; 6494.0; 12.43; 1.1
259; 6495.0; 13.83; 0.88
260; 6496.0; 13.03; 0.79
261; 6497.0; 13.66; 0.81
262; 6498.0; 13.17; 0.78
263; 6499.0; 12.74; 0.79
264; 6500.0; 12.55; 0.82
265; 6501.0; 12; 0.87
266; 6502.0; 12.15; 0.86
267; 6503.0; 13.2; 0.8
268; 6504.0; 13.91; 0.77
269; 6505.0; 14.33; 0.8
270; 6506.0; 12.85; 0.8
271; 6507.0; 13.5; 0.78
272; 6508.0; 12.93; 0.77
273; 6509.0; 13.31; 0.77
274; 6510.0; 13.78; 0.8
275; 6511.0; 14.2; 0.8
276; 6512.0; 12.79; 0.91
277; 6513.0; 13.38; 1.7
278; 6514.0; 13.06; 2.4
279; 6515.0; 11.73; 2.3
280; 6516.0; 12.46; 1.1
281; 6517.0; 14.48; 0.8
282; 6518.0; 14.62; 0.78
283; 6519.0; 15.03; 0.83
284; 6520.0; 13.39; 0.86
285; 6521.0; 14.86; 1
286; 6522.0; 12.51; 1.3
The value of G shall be 0.069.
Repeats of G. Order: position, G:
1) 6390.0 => 0.099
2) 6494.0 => 0.080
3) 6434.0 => 0.069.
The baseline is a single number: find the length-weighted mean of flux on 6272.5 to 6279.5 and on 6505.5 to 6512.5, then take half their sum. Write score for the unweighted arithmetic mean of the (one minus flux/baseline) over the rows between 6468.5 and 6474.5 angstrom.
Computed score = -0.030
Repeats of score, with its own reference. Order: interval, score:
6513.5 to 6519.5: -0.022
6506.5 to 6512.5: -0.011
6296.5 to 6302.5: -0.006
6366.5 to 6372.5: -0.039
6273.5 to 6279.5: 0.020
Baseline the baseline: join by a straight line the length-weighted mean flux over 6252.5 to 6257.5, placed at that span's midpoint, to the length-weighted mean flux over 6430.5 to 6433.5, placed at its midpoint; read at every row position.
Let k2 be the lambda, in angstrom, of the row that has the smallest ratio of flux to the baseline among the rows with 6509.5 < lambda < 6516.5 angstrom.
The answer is 6515.0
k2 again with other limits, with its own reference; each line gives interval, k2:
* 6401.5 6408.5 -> 6408.0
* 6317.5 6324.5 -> 6323.0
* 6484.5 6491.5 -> 6485.0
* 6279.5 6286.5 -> 6283.0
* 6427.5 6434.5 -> 6431.0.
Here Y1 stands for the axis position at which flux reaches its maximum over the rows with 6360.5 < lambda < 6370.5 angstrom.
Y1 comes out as 6364.0 angstrom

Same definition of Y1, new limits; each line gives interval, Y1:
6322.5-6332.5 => 6324.0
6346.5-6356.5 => 6348.0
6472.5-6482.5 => 6478.0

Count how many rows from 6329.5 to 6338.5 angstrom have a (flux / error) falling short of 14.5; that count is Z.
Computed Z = 2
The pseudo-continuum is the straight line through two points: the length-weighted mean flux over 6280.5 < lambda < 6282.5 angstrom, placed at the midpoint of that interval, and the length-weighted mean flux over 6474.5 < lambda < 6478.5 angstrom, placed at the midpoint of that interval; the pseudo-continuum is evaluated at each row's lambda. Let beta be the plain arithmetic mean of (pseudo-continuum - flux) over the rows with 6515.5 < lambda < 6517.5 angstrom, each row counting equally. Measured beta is 0.6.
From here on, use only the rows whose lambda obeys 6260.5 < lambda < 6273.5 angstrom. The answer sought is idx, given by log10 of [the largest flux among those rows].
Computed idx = 1.16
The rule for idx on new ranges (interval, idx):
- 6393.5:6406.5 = 1.18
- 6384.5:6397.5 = 1.18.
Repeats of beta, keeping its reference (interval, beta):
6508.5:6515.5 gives 0.9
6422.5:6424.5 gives 1.5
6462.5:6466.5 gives -0.5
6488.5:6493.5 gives 1.1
